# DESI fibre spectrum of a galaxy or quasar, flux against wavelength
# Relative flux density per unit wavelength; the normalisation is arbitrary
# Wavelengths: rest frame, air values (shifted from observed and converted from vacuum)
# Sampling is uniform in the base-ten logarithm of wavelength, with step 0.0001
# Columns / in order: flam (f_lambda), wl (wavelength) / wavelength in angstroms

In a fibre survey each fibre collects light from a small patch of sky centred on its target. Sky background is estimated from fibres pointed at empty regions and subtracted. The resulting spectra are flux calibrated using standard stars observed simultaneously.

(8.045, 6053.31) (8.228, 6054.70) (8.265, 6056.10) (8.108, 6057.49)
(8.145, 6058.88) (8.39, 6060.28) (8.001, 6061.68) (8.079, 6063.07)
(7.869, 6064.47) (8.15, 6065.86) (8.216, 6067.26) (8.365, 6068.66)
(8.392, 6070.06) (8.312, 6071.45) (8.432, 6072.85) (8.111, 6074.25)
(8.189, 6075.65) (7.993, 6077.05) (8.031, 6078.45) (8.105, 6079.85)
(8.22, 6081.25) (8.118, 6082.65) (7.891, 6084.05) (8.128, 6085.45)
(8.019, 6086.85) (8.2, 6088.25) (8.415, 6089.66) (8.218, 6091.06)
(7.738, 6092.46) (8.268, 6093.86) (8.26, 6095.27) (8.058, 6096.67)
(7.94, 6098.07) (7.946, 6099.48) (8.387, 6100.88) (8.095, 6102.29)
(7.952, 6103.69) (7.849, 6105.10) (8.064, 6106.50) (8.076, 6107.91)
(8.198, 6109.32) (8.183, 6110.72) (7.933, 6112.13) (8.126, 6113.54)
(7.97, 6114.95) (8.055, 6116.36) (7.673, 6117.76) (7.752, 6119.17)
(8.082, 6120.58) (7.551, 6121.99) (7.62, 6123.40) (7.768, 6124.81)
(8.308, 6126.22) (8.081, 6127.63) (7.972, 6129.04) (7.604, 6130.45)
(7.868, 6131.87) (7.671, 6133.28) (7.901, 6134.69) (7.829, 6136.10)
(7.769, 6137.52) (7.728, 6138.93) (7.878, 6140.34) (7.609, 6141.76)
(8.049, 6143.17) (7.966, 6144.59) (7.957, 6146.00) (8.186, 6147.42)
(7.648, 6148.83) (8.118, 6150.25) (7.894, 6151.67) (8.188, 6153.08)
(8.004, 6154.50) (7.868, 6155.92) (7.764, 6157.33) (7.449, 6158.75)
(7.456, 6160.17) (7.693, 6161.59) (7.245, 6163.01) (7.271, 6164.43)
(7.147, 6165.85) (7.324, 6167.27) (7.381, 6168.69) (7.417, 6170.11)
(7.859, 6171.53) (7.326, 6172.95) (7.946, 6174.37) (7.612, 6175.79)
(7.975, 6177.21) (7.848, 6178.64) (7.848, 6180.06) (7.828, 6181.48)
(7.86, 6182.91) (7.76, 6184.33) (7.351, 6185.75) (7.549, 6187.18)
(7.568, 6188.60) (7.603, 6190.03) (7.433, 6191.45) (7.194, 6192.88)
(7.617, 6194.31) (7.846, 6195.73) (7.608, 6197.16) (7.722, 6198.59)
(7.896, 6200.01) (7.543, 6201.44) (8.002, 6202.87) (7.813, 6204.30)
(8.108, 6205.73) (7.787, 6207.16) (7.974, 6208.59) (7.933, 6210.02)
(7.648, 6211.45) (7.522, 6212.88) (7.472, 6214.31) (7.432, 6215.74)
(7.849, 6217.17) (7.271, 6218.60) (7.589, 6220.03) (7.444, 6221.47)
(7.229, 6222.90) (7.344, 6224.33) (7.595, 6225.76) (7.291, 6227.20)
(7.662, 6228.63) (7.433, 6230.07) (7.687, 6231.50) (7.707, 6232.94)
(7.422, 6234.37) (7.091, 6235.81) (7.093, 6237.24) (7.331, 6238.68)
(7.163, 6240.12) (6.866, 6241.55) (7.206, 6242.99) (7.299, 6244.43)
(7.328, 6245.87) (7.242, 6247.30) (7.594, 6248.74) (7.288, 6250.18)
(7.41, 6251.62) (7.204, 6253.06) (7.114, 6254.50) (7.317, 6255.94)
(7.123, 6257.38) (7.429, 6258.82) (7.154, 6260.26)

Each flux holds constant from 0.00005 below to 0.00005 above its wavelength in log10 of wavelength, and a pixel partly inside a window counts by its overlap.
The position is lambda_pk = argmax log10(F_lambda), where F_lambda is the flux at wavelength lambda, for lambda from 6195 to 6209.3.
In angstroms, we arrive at 6205.73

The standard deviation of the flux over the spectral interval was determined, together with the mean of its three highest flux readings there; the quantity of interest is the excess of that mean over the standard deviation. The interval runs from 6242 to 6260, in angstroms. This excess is 7.3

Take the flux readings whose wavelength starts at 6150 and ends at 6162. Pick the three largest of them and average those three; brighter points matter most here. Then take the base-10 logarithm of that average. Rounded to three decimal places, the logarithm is 0.909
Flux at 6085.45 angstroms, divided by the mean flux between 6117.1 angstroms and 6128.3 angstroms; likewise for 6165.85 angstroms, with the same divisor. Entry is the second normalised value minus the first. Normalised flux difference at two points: -0.12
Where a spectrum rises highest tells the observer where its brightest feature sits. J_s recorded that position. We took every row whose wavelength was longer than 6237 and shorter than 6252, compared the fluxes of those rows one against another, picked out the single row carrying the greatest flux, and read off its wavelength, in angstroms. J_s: 6248.74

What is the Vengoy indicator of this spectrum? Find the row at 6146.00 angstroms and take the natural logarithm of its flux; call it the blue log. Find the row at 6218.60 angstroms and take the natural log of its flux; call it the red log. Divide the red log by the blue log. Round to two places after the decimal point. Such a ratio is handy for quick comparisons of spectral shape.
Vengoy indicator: 0.96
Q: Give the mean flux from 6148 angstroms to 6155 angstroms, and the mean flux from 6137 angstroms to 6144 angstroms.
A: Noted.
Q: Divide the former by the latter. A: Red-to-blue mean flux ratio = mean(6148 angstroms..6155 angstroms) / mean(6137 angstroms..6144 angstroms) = 1.021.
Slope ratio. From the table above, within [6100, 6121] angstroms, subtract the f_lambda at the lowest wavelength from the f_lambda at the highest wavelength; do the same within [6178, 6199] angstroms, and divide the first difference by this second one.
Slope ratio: 2.4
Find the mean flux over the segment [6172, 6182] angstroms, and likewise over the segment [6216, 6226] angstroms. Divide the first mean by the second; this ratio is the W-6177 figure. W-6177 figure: 1.04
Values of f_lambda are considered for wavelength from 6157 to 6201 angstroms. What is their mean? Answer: 7.6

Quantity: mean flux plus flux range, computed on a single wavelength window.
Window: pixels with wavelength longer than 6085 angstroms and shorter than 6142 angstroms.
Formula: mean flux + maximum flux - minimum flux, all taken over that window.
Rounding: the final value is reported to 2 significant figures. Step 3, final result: 8.8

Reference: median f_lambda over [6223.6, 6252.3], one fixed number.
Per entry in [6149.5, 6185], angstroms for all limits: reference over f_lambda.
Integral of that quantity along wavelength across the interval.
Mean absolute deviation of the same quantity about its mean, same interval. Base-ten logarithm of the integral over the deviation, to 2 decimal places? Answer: 3.02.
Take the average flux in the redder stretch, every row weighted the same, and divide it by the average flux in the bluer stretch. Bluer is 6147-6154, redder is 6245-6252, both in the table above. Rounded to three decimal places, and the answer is 0.921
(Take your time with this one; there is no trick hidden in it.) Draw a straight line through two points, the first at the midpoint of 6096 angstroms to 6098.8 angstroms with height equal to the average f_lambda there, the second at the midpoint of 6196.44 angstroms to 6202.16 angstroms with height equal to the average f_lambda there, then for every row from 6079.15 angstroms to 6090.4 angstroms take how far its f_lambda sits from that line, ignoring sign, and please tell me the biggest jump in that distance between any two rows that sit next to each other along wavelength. 0.22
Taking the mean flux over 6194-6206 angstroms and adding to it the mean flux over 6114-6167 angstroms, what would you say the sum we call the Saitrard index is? 15.6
